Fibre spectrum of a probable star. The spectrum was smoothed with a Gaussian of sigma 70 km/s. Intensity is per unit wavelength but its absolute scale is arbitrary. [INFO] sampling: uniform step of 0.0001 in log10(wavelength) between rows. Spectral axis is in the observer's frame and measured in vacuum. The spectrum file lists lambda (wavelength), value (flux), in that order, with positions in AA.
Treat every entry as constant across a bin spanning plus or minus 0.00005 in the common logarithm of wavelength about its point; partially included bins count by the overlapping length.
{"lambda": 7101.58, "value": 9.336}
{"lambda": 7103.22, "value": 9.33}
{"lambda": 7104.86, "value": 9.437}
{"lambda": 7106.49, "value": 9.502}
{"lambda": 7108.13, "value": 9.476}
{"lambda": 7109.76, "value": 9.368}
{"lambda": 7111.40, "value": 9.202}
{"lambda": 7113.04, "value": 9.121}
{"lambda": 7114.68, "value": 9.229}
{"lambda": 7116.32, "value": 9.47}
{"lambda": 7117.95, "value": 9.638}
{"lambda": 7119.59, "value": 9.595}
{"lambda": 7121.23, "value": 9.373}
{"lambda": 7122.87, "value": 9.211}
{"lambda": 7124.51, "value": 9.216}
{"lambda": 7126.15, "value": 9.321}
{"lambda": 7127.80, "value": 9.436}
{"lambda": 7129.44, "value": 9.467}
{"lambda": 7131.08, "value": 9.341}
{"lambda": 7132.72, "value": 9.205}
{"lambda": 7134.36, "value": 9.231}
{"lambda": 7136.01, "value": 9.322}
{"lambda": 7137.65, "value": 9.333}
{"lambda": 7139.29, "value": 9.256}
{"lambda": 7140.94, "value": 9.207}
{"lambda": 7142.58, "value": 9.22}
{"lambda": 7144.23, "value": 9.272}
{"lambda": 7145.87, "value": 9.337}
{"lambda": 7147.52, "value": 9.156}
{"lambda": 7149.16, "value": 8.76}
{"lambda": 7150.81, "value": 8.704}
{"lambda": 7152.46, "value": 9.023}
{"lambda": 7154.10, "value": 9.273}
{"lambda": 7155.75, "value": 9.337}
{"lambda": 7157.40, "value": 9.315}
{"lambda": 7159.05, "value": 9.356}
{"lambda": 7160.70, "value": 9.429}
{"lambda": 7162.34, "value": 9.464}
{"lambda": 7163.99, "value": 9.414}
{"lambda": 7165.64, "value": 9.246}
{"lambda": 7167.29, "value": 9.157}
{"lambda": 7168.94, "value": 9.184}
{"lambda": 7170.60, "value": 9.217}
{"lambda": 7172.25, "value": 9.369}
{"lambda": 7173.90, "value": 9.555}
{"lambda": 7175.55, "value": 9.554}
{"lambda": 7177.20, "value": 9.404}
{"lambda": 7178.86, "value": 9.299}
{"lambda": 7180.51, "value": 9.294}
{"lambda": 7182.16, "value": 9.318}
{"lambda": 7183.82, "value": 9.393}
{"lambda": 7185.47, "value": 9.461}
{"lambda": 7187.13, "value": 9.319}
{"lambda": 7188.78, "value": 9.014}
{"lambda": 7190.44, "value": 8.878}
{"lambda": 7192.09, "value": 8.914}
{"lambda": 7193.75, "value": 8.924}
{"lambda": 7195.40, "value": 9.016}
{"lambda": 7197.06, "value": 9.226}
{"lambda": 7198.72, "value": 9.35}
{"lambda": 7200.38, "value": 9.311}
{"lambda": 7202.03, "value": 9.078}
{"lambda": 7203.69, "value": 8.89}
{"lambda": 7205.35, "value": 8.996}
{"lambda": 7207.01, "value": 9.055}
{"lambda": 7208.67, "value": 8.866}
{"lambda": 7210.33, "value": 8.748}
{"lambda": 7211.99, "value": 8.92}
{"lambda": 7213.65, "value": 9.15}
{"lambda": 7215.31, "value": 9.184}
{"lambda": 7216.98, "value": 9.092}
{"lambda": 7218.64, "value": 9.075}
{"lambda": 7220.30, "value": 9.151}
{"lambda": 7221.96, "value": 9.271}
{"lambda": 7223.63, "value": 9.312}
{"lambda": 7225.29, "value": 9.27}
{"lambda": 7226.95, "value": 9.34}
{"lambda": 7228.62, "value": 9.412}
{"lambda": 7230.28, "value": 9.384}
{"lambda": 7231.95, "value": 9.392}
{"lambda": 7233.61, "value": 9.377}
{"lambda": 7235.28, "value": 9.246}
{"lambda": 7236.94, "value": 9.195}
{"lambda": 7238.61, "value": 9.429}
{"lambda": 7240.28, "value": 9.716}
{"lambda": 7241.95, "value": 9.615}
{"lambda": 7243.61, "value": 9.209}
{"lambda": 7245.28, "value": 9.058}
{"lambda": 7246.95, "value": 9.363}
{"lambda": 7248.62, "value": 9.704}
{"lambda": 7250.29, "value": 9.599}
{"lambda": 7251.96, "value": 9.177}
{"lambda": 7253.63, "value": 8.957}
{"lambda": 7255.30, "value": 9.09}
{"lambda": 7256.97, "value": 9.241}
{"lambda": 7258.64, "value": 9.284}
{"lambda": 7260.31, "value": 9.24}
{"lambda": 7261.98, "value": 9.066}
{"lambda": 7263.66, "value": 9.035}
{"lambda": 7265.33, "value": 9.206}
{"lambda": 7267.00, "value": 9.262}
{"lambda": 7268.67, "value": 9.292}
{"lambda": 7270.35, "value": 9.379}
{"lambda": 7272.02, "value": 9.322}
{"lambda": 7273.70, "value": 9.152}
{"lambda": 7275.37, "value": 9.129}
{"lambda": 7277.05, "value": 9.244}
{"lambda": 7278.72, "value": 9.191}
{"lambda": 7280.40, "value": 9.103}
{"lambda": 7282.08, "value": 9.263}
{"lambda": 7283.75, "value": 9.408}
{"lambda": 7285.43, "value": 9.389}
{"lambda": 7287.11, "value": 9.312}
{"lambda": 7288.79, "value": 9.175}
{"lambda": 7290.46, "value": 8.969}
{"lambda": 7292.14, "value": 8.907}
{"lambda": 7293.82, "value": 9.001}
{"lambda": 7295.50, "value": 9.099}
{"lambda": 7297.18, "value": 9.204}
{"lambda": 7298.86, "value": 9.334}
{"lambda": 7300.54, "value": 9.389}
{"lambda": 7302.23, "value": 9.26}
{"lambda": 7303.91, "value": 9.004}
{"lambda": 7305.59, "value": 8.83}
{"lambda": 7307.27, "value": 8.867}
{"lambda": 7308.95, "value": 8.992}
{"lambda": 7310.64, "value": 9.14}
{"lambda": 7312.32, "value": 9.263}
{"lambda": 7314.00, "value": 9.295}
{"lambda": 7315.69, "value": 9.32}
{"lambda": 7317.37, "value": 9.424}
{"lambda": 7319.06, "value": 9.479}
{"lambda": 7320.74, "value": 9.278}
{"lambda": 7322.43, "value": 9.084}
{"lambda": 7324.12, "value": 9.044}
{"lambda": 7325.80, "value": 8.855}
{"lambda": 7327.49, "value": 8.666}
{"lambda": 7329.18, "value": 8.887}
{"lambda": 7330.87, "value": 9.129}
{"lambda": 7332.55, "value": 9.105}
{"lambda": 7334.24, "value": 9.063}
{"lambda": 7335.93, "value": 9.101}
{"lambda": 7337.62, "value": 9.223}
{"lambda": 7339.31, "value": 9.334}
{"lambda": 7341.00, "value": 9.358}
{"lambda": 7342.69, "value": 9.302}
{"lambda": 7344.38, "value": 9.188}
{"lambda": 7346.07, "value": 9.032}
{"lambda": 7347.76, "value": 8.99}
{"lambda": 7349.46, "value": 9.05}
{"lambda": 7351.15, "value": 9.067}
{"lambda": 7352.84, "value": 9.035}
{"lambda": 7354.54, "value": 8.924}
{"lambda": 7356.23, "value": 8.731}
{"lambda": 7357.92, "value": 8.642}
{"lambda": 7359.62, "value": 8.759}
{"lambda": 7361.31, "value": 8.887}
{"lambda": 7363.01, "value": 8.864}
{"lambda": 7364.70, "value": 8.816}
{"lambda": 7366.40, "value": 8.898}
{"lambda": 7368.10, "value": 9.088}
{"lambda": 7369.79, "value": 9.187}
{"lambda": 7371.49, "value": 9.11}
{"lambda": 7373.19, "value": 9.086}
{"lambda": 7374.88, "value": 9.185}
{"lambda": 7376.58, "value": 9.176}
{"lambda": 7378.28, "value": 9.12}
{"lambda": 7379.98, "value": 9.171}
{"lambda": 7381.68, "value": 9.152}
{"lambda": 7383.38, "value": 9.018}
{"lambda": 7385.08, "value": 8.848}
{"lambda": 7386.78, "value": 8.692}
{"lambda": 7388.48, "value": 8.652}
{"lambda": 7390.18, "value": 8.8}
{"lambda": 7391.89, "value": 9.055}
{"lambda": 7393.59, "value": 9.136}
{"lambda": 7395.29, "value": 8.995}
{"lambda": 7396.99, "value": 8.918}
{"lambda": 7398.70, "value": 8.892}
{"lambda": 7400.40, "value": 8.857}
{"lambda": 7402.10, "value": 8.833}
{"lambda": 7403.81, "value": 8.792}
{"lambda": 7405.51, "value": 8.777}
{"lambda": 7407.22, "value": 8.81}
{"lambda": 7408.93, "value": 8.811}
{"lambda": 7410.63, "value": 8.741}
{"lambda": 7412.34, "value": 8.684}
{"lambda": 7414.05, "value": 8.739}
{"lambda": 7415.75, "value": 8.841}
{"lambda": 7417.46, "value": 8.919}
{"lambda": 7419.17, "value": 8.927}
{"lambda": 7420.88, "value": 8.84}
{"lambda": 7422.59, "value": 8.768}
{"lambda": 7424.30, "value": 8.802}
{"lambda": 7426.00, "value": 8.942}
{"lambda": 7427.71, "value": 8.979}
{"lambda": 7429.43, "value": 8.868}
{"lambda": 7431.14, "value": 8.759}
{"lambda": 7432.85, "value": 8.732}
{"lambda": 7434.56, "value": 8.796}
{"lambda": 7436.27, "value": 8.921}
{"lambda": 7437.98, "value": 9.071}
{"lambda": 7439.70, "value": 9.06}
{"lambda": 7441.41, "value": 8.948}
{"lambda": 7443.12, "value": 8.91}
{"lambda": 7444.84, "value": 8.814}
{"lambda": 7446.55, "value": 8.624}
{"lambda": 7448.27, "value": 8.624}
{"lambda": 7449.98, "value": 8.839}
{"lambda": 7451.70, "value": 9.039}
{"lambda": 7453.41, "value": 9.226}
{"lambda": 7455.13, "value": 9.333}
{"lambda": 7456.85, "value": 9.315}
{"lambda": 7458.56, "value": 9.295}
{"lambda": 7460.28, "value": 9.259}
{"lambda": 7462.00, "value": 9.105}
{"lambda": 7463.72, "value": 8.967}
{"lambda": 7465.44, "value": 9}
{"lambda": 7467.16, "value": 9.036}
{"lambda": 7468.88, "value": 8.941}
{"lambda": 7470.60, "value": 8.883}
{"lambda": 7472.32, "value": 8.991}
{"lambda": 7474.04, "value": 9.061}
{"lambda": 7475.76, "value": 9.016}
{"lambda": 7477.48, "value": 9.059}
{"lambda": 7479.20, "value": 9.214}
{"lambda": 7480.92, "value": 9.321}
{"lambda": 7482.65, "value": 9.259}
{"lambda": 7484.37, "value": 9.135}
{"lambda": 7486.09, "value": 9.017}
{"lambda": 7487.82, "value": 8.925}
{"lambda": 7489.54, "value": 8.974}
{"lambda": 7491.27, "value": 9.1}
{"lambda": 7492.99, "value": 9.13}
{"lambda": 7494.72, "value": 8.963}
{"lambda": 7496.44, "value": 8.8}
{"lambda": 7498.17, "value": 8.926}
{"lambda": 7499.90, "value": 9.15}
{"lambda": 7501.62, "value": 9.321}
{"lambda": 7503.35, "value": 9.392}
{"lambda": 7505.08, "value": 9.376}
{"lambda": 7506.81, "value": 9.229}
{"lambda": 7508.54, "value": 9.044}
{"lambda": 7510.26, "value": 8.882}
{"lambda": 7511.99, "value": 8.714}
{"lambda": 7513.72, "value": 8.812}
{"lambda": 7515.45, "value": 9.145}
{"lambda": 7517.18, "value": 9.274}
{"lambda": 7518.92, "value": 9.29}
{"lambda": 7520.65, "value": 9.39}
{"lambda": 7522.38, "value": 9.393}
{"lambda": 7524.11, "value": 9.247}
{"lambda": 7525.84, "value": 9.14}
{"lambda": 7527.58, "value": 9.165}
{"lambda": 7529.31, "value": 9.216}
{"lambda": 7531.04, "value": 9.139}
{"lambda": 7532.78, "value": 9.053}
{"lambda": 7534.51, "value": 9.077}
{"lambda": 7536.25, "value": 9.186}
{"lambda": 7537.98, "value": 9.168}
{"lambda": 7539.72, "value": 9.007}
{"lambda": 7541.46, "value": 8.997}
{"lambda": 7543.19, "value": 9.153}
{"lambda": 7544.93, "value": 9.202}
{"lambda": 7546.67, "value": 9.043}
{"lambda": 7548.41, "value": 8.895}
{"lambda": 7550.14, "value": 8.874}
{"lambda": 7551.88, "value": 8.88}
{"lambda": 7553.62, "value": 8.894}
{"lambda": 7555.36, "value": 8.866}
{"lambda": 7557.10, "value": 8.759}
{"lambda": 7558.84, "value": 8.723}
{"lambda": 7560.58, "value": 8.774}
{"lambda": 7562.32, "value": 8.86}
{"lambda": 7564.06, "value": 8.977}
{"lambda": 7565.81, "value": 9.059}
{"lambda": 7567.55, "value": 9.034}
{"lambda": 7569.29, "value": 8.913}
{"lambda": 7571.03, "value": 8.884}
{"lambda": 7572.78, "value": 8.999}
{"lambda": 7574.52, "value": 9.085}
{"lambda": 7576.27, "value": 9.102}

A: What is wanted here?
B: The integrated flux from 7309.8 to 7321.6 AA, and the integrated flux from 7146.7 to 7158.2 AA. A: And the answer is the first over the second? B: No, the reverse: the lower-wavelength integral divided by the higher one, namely 0.95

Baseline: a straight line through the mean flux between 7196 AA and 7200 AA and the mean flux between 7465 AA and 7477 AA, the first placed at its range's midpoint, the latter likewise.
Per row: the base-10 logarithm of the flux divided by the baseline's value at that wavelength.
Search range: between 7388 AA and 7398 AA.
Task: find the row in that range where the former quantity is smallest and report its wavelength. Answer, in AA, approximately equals 7388.48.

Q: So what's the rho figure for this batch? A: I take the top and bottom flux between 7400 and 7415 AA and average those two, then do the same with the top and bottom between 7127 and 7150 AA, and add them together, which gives 17.88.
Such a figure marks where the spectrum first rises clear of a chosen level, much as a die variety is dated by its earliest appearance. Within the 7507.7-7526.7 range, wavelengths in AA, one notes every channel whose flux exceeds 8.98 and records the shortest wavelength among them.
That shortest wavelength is 7508.54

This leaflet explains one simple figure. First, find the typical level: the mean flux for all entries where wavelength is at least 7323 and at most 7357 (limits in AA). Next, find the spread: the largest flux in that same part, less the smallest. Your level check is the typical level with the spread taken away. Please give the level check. 8.36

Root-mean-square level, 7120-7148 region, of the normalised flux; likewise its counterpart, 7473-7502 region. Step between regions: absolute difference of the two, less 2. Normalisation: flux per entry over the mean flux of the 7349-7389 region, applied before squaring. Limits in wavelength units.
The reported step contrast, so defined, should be -1.98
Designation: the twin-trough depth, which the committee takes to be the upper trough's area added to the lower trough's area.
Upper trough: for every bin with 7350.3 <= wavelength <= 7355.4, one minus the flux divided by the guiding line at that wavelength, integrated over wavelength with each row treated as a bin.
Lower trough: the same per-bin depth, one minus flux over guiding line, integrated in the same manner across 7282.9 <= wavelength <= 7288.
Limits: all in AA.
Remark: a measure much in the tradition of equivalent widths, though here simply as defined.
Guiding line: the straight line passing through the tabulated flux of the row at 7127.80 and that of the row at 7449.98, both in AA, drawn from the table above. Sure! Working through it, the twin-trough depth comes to -0.12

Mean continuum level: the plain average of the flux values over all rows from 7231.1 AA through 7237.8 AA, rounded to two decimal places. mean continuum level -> 9.30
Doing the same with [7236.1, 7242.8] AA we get 9.49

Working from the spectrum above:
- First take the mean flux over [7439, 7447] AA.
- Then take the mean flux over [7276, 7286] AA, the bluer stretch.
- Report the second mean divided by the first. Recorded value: 1.04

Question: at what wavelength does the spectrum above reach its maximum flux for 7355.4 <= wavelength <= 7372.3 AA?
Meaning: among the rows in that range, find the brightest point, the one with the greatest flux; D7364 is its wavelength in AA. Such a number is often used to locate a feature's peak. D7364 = 7369.79 AA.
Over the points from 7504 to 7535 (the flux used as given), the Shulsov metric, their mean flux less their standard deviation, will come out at 8.96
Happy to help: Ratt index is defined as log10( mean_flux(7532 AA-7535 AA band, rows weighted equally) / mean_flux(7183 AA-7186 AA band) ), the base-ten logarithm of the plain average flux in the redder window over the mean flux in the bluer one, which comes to -0.017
